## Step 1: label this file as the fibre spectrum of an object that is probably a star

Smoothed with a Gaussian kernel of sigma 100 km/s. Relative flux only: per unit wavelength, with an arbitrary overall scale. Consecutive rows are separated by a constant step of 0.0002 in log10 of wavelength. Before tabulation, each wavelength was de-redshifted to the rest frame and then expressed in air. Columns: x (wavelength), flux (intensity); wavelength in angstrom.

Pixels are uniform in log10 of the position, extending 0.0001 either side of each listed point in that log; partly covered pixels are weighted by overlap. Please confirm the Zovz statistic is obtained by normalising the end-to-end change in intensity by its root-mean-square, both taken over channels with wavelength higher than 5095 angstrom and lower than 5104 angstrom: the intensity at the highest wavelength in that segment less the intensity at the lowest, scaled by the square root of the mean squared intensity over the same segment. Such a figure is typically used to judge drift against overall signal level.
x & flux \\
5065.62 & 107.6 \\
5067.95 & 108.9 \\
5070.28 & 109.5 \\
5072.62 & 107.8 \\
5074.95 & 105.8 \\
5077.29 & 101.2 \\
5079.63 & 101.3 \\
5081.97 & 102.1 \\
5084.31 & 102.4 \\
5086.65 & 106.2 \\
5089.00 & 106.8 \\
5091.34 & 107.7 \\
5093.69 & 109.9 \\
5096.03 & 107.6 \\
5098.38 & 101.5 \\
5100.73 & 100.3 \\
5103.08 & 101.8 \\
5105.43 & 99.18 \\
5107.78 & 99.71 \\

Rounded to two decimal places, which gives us -0.06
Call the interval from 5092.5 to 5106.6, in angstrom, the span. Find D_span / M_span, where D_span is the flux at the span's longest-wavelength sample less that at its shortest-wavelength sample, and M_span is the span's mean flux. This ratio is -0.10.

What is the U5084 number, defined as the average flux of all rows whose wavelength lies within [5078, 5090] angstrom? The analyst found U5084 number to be 104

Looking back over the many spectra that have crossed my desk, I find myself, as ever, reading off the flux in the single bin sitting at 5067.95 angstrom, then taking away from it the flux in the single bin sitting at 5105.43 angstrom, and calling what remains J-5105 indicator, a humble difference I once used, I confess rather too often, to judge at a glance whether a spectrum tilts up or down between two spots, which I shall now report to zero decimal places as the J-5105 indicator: 10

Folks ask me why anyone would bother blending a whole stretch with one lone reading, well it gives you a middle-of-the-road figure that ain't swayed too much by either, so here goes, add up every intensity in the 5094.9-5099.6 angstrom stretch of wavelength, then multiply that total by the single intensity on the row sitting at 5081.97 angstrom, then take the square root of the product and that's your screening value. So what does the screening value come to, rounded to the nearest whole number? 146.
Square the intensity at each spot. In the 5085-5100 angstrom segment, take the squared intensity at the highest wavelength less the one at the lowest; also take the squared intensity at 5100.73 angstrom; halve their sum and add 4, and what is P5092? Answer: 4546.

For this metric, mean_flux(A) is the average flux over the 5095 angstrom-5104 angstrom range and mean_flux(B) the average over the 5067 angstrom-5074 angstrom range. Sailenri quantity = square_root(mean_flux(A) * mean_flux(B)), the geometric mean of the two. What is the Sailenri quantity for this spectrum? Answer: 106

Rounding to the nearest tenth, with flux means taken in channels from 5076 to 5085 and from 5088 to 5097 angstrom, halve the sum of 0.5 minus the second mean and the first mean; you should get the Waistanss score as -2.9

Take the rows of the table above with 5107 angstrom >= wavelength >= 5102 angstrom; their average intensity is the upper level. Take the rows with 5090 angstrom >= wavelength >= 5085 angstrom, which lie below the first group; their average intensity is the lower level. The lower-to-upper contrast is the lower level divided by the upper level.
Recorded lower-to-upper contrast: 1.06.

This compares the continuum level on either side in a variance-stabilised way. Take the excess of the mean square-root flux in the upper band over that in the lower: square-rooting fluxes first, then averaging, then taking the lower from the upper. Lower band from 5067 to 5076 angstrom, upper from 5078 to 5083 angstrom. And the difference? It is -0.3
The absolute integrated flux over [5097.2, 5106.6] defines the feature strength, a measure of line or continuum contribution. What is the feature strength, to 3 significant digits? 946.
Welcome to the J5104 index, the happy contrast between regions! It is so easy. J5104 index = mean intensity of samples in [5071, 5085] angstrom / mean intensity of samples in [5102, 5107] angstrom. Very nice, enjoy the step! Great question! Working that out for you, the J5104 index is 1.03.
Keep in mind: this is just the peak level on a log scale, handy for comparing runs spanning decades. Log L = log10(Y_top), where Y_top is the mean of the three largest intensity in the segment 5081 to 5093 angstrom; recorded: 2.03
